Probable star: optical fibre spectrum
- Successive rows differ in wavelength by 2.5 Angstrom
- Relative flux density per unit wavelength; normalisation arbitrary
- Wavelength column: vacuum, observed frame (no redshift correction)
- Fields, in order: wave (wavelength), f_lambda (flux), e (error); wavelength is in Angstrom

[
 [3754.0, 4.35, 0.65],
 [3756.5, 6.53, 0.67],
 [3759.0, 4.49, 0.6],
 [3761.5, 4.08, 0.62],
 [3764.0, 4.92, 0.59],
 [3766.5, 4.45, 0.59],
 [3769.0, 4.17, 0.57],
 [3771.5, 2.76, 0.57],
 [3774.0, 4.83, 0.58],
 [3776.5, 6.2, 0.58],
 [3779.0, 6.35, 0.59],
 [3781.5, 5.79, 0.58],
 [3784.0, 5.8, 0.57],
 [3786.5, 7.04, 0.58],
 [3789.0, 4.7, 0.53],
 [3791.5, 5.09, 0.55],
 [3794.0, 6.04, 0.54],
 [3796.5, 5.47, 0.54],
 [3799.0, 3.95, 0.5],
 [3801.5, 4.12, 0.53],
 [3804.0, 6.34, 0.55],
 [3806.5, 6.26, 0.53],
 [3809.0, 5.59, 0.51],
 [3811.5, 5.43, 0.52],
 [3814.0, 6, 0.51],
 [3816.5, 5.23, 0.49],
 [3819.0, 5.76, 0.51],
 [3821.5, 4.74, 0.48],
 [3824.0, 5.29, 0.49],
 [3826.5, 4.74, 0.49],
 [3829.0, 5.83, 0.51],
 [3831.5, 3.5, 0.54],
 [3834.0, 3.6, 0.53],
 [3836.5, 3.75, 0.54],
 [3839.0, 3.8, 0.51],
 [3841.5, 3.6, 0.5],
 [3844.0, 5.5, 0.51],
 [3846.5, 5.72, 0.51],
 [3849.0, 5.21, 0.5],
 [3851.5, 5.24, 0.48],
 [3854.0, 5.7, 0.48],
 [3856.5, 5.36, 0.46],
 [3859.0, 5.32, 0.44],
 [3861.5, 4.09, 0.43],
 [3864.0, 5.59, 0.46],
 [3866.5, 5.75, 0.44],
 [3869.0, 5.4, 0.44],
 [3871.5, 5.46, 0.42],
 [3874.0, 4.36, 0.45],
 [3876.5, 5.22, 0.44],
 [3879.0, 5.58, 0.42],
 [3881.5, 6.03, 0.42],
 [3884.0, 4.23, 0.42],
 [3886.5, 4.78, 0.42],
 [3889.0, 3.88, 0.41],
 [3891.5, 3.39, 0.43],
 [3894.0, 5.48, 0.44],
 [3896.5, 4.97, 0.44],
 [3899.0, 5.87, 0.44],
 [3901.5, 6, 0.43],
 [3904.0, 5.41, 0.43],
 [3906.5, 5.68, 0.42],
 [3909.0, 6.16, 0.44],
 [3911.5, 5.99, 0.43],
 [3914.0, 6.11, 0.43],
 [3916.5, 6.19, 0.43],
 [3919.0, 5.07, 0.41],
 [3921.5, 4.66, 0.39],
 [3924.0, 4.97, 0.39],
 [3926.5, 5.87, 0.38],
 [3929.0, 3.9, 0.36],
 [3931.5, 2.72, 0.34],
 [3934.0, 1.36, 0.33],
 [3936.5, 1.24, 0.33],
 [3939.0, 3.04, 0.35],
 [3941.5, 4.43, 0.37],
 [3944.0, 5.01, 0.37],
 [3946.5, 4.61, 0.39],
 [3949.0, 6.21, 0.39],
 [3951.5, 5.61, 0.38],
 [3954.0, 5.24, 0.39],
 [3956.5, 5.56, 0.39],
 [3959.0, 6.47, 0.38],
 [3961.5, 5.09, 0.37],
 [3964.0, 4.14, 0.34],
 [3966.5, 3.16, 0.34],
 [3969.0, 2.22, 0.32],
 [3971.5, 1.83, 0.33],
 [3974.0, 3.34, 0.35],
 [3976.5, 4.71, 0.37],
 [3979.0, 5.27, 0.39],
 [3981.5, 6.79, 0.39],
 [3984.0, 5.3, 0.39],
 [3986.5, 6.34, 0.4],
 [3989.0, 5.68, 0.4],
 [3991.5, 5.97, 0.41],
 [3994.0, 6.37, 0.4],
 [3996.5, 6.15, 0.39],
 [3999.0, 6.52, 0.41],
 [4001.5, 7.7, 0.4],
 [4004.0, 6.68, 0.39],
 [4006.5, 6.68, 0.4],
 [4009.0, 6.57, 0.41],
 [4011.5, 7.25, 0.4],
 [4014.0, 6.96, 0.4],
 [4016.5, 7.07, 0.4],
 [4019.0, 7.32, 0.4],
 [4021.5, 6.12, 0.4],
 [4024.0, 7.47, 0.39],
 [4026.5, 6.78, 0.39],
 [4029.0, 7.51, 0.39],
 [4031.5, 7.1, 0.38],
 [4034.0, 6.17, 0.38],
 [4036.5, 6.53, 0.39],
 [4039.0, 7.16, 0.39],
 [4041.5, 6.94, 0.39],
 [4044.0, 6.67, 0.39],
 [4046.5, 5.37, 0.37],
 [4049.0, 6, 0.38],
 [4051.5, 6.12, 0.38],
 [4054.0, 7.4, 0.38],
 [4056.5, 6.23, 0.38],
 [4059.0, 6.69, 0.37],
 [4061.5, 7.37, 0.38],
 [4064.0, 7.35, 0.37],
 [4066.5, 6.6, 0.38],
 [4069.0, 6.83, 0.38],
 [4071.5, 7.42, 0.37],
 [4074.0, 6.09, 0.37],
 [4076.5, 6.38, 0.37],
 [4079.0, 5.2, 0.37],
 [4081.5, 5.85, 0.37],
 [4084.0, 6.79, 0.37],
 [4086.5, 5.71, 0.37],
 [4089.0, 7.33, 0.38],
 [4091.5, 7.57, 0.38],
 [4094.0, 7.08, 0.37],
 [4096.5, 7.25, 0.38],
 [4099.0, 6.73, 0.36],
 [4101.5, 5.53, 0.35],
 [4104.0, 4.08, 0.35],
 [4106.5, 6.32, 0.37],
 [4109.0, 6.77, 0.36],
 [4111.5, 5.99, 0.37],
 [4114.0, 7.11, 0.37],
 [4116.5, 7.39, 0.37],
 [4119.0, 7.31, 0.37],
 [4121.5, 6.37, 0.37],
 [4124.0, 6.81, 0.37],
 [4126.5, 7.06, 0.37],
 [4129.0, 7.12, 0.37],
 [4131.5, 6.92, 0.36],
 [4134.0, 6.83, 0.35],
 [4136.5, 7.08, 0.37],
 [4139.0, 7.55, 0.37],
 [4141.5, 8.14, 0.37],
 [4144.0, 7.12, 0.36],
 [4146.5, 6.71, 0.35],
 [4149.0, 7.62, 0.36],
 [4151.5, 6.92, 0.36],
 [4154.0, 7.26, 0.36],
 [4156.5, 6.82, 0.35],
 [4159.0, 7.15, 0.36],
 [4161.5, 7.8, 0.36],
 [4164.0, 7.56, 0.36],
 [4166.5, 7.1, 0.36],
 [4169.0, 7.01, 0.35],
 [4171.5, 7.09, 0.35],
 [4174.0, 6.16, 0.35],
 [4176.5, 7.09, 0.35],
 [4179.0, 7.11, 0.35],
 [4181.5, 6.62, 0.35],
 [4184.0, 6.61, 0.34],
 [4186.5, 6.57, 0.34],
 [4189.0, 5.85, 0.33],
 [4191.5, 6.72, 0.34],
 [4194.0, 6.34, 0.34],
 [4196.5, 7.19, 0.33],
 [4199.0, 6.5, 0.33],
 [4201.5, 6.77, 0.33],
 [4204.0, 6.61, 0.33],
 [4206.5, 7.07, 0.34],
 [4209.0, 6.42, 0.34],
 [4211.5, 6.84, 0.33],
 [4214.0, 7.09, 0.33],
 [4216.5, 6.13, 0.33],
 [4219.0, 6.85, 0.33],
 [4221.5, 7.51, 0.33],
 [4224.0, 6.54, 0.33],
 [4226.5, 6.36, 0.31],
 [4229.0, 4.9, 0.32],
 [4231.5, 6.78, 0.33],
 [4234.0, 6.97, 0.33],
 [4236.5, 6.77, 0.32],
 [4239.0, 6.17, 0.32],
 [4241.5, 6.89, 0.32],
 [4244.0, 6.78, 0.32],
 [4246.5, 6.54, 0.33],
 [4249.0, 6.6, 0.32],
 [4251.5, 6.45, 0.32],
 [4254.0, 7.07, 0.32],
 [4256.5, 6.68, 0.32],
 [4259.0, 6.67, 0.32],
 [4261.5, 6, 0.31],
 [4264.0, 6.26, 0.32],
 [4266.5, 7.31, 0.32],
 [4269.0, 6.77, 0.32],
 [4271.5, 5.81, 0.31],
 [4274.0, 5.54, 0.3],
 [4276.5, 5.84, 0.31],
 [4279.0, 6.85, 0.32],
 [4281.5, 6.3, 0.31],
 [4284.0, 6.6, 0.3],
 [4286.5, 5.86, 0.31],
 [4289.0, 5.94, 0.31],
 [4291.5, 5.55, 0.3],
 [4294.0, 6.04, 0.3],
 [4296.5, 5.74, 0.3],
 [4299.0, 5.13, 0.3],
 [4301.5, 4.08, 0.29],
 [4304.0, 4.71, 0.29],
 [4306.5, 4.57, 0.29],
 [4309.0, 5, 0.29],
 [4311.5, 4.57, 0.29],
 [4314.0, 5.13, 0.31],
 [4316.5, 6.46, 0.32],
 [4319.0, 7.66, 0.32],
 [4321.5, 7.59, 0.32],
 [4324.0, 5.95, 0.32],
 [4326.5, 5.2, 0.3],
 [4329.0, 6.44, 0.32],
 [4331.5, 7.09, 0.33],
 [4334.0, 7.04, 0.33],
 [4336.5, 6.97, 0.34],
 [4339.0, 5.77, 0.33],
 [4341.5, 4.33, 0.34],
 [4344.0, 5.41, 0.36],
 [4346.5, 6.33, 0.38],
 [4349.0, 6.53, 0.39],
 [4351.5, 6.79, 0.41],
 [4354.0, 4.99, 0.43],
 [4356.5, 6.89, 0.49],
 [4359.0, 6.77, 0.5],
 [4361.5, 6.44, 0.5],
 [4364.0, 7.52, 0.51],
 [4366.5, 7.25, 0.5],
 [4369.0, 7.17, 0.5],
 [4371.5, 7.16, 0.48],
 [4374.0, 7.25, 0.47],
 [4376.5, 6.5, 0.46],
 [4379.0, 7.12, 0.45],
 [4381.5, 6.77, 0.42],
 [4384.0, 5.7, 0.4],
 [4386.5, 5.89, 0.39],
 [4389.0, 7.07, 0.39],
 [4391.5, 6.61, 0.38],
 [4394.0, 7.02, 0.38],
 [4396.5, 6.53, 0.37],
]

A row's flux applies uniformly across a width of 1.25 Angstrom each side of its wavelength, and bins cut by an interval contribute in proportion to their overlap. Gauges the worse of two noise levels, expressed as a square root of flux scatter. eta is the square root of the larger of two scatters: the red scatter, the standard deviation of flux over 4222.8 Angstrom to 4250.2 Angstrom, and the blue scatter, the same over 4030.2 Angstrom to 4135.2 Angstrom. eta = 0.85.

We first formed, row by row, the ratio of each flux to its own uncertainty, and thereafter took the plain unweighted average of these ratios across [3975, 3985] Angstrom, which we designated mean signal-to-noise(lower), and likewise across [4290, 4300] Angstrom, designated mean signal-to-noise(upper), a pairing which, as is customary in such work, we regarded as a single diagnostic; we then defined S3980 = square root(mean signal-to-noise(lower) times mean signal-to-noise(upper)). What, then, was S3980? 16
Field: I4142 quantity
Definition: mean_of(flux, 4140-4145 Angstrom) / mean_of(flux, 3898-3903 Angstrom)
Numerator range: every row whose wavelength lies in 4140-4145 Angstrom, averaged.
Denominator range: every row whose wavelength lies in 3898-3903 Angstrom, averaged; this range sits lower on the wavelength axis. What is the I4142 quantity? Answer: 1.29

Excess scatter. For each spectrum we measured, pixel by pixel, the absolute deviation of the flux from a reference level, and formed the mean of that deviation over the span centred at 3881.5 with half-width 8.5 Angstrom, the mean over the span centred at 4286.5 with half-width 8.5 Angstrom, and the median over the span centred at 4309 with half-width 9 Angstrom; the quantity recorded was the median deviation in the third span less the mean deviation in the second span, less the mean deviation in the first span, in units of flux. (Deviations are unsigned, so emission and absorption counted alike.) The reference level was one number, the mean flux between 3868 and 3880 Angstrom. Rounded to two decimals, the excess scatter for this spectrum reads -1.01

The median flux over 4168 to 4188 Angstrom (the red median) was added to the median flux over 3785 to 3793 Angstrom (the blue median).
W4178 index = 11.9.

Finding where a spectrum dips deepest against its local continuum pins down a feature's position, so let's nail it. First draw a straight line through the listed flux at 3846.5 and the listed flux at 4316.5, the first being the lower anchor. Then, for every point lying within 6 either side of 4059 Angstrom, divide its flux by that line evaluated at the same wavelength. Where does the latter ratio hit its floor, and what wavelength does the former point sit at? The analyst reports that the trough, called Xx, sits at 4056.5 Angstrom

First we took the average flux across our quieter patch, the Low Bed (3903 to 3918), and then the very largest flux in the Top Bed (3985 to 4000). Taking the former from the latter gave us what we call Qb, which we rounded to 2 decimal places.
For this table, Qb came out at 0.60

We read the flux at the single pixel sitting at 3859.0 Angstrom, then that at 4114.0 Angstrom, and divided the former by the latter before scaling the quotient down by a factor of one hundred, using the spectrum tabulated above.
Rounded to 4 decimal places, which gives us 0.0075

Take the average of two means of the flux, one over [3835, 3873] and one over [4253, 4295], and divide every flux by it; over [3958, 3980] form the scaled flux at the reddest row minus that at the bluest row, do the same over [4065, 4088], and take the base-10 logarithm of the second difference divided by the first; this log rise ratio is -0.13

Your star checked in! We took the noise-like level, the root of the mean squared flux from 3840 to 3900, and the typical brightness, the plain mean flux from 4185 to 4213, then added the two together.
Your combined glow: 11.8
